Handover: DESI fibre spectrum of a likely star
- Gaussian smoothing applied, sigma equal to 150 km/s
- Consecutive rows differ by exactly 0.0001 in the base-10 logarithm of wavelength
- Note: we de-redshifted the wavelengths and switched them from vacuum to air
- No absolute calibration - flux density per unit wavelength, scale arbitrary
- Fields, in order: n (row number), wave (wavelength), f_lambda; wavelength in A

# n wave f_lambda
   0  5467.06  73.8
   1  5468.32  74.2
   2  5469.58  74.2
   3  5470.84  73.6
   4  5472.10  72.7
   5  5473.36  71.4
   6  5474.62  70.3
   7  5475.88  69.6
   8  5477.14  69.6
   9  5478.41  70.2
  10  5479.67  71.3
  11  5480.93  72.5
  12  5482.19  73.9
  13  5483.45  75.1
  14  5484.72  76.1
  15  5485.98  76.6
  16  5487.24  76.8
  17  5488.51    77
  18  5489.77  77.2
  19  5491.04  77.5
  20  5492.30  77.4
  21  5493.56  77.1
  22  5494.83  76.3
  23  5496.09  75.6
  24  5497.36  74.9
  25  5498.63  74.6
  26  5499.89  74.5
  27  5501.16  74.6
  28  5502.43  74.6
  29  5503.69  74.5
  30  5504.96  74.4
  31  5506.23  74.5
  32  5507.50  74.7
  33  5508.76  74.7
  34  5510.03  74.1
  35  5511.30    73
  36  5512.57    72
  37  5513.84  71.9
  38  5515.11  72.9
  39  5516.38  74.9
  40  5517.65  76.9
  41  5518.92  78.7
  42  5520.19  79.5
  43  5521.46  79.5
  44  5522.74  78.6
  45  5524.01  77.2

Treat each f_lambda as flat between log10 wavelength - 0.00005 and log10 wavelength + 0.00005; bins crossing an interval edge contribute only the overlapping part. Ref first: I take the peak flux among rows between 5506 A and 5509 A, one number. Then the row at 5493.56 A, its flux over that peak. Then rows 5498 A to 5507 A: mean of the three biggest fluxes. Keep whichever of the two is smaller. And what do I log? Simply 1.03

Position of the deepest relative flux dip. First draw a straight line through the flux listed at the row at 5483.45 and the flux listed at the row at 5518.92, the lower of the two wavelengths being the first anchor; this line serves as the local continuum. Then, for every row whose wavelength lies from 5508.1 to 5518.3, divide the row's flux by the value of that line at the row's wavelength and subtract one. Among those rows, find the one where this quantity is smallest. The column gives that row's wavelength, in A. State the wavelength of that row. 5513.84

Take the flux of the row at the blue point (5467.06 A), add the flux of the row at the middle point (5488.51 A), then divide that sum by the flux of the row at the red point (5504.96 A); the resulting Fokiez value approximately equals 2.03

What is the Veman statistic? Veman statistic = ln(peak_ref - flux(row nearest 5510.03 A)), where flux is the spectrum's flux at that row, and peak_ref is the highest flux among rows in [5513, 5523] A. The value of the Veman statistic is 1.69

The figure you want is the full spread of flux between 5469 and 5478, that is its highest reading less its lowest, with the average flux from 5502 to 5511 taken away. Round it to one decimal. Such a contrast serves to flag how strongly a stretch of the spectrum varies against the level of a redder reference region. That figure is -69.9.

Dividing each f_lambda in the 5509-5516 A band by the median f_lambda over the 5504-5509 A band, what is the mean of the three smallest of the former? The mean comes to 0.97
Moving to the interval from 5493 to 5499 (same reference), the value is 1.01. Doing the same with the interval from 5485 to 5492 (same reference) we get 1.03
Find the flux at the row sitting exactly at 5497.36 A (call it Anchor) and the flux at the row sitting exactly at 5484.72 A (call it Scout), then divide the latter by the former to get 1.02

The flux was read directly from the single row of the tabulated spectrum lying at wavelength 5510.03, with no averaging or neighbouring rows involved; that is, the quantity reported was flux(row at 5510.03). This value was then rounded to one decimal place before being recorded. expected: 74.1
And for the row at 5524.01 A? 77.2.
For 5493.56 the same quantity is 77.1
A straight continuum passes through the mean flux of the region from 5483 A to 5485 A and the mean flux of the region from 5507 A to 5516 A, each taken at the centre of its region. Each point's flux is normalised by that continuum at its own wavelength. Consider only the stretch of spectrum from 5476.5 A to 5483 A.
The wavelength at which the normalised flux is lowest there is 5477.14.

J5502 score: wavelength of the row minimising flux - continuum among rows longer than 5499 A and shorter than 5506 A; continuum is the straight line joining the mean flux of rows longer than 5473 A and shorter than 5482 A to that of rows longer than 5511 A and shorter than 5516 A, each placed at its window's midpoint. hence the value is 5504.96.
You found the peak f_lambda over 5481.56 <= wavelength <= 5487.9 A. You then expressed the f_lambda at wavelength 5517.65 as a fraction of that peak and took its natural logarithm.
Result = 0.001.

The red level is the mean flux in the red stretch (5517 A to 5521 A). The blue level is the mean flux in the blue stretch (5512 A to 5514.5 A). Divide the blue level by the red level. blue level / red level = 0.92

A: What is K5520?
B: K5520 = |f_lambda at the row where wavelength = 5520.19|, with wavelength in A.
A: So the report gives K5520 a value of 79.5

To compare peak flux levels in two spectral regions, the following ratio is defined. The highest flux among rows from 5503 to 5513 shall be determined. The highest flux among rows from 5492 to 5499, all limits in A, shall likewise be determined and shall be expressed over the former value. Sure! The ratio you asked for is 1.04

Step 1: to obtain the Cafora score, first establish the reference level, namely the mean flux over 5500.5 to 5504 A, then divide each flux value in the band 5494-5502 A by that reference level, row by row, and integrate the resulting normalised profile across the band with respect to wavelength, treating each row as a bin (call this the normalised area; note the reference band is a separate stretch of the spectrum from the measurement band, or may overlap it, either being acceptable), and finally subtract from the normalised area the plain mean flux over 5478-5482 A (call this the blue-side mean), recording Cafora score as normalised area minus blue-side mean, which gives -63.7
